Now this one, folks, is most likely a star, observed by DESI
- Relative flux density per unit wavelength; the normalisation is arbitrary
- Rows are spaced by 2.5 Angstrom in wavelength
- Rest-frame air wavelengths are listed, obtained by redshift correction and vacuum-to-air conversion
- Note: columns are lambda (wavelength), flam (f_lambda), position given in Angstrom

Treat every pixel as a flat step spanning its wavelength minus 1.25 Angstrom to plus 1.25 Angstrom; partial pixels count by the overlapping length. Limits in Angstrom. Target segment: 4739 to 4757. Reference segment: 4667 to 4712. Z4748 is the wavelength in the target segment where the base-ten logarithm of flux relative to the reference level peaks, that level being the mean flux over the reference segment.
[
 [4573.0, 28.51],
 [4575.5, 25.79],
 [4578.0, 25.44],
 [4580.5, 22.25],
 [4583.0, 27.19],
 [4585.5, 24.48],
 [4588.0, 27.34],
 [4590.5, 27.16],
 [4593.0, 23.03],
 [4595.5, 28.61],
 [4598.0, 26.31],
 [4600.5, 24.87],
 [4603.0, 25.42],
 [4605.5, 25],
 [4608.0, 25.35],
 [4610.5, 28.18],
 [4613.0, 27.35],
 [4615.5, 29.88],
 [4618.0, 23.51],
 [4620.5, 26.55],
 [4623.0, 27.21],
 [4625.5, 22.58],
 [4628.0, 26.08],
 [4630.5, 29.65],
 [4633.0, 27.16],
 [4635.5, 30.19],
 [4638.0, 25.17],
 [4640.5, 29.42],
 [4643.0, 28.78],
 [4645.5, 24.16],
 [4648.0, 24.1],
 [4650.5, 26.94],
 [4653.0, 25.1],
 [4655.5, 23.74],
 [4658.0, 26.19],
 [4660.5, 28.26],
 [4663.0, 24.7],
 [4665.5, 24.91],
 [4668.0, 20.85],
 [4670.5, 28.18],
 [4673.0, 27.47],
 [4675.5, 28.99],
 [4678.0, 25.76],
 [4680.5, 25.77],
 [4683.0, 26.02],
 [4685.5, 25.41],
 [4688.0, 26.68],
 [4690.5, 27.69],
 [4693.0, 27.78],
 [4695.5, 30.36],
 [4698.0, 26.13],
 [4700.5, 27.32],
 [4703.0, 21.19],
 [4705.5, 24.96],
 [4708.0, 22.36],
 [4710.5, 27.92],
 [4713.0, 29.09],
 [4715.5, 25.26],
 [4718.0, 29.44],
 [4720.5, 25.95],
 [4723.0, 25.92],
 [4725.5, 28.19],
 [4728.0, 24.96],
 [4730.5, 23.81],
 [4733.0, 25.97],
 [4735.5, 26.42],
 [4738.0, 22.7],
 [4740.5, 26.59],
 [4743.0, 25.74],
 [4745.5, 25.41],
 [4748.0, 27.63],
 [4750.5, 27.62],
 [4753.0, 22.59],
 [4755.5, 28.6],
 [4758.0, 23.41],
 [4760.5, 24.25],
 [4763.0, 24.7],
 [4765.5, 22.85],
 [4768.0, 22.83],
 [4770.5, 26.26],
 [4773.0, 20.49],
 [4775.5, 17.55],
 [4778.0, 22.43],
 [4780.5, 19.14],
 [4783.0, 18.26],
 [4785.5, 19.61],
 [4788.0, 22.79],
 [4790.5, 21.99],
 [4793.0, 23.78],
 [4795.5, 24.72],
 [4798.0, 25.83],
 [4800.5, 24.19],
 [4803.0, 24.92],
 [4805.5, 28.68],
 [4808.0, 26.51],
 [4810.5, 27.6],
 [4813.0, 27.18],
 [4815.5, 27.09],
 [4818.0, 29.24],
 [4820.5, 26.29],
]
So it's 4755.5 Angstrom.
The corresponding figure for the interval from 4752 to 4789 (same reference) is 4755.5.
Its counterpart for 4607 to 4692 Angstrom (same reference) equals 4635.5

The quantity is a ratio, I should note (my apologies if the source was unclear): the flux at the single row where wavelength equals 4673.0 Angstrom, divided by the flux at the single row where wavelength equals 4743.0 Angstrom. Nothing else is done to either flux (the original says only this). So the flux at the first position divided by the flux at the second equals 1.07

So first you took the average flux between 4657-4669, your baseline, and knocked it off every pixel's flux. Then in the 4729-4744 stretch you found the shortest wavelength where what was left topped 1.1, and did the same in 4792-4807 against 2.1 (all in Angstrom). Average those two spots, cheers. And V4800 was 4770.5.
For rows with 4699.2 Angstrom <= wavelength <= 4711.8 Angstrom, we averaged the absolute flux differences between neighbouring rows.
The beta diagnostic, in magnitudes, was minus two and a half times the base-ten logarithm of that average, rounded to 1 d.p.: -1.6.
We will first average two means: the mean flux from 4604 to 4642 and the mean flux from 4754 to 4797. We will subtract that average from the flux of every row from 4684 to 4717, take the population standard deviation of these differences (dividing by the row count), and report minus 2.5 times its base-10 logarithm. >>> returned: -1.0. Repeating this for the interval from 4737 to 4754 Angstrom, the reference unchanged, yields -0.7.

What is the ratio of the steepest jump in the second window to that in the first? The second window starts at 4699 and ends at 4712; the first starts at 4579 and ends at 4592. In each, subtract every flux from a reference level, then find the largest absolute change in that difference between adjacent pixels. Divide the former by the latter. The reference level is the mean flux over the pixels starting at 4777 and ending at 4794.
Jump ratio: 1.2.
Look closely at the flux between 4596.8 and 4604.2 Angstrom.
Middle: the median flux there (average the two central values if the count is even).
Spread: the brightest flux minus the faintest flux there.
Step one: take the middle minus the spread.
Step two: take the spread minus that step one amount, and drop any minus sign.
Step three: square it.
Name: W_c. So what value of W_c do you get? 508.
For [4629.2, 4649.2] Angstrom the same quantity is 249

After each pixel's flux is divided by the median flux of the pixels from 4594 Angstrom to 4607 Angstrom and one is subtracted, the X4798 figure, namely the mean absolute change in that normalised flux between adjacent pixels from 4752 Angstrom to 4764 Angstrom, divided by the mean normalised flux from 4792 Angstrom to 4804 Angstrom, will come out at -4.3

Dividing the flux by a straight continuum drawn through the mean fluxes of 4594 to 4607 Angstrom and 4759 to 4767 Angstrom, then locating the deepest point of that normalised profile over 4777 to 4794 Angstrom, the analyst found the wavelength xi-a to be 4783.0 Angstrom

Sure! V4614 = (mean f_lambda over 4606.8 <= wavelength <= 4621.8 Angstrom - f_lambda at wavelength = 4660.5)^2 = 2.1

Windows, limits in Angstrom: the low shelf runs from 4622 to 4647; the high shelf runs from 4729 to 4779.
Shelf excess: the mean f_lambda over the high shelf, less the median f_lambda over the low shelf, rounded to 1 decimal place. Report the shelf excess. -2.8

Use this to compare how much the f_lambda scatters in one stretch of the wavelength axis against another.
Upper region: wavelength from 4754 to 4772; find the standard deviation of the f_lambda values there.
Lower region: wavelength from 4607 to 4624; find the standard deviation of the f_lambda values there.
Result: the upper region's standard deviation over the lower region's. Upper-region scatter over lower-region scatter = 1.0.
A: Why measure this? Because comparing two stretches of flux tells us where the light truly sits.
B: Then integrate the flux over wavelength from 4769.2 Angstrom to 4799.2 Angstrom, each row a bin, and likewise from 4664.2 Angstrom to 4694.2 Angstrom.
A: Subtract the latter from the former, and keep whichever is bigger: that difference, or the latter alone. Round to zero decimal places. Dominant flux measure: 789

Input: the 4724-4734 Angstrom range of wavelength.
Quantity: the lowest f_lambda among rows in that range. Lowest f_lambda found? 23.81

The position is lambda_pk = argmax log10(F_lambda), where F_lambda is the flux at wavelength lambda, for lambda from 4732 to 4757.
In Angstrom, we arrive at 4755.5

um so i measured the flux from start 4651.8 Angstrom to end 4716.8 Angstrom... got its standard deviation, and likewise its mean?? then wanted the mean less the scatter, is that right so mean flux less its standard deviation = 23.8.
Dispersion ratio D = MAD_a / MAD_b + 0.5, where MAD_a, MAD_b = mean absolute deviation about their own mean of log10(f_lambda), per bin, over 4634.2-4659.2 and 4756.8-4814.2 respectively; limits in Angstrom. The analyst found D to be 1.22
